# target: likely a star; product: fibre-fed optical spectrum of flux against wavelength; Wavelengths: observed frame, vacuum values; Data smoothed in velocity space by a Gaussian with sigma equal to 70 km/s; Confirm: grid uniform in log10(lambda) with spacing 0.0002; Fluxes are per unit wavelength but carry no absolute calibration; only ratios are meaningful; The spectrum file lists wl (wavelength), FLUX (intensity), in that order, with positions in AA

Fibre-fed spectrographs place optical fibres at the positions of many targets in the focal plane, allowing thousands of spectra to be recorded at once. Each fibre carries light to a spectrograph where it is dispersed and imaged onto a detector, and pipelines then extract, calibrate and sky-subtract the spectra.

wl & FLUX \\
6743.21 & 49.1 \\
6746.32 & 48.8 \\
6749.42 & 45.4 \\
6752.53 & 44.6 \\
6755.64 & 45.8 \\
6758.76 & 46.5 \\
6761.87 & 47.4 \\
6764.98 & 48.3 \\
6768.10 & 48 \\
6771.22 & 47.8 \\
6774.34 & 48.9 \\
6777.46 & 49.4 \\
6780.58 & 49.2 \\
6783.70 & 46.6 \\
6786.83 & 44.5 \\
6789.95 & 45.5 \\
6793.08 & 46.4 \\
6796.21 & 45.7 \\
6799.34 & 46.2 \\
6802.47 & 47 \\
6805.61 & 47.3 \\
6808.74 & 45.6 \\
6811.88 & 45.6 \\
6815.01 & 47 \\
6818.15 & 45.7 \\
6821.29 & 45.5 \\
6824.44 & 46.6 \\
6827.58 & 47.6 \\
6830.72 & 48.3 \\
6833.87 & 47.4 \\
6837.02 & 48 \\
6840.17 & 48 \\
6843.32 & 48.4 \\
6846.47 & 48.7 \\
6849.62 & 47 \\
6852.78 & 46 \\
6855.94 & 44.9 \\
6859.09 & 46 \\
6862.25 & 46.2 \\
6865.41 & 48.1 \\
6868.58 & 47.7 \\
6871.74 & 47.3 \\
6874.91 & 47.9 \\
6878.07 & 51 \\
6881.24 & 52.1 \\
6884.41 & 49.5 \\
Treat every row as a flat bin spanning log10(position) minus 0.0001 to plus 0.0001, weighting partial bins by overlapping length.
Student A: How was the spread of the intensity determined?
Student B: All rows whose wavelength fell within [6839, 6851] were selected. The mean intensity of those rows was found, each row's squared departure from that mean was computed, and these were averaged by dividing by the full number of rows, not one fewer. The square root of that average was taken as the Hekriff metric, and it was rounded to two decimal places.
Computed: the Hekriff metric 0.64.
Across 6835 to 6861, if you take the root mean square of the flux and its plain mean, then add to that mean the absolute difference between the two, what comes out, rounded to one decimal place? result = 47.1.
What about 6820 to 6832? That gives 47.0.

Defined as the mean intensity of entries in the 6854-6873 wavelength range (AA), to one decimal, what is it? 46.7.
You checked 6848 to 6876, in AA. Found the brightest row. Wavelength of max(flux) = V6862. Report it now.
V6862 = 6865.41 AA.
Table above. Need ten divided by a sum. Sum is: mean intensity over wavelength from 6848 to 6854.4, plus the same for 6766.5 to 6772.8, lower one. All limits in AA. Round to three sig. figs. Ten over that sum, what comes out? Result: 0.106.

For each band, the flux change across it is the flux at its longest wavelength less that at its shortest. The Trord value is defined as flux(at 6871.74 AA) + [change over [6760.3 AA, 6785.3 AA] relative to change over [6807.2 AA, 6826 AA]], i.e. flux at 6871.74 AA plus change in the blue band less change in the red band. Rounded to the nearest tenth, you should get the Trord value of 45.5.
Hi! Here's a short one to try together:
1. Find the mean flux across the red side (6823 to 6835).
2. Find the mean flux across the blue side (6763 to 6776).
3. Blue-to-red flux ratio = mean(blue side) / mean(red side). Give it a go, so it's 1.02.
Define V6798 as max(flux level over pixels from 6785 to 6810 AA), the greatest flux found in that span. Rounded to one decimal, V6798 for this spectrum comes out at 47.3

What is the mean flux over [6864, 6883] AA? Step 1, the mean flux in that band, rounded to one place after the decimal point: 49.0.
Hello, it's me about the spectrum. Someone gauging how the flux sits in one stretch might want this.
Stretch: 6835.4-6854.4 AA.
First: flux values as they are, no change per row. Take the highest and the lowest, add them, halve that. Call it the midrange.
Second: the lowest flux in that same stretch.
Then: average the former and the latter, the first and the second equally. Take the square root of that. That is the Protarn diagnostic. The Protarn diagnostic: 6.83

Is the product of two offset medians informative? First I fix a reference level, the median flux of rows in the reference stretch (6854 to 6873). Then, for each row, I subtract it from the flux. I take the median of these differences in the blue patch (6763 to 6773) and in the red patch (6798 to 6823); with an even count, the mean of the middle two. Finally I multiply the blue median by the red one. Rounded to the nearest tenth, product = -1.0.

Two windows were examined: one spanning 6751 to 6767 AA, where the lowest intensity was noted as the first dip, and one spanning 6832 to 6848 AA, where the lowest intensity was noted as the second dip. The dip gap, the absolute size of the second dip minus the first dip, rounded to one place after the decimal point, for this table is 2.8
